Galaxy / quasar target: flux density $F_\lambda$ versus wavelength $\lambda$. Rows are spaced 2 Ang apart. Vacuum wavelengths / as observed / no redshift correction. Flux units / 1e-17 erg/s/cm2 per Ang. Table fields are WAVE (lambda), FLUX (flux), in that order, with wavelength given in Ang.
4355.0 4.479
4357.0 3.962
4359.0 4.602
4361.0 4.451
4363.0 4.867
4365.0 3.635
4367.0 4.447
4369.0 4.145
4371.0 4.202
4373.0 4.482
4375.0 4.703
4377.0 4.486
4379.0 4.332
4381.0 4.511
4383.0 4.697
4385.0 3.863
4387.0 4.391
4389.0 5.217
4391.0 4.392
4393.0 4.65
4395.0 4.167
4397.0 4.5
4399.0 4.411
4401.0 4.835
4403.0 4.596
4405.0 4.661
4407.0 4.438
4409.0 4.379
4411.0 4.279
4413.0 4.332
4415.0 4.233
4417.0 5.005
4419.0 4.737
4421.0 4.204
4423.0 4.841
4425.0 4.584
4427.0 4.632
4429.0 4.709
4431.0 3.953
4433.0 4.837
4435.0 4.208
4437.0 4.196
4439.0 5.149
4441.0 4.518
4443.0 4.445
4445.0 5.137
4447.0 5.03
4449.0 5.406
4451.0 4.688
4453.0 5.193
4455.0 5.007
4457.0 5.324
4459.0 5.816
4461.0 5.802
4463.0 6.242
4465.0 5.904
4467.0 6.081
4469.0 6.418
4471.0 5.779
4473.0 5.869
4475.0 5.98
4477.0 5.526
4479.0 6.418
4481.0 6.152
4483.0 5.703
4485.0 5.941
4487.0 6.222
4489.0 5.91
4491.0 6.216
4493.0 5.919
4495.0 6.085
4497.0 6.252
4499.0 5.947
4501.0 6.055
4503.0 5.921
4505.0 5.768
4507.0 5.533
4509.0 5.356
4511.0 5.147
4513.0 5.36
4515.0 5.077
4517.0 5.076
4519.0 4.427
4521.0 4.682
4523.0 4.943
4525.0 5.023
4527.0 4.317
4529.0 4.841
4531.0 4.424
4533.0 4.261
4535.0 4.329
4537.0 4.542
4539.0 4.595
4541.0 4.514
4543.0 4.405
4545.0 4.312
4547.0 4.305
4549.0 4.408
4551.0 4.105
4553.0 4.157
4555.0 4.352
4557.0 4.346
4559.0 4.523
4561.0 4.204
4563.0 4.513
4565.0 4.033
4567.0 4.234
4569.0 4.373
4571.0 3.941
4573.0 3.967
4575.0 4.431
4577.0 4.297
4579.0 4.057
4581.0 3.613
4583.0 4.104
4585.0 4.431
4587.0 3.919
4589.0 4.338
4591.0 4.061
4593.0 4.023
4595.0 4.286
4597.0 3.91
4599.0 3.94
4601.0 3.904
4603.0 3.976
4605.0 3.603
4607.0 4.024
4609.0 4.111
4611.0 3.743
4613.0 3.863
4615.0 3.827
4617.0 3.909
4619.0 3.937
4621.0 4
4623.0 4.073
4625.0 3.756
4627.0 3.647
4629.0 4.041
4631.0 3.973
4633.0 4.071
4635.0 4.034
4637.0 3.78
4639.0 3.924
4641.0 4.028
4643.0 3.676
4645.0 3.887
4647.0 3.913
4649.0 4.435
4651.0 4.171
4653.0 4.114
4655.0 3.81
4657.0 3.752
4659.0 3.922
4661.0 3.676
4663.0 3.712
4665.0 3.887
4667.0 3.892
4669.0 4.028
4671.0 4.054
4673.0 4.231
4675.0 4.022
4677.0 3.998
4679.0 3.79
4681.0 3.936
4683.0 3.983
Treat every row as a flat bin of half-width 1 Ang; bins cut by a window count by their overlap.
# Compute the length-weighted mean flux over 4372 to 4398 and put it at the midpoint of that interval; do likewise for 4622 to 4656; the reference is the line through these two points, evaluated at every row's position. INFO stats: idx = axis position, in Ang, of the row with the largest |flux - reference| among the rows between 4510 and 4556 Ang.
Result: 4513.0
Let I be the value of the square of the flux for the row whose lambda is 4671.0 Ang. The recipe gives 16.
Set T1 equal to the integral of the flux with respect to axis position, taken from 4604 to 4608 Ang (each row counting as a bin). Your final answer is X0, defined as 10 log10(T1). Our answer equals 11.8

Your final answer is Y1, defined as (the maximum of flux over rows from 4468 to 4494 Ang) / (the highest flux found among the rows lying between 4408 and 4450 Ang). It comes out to 1.2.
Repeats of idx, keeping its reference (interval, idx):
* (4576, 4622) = 4581.0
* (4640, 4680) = 4649.0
